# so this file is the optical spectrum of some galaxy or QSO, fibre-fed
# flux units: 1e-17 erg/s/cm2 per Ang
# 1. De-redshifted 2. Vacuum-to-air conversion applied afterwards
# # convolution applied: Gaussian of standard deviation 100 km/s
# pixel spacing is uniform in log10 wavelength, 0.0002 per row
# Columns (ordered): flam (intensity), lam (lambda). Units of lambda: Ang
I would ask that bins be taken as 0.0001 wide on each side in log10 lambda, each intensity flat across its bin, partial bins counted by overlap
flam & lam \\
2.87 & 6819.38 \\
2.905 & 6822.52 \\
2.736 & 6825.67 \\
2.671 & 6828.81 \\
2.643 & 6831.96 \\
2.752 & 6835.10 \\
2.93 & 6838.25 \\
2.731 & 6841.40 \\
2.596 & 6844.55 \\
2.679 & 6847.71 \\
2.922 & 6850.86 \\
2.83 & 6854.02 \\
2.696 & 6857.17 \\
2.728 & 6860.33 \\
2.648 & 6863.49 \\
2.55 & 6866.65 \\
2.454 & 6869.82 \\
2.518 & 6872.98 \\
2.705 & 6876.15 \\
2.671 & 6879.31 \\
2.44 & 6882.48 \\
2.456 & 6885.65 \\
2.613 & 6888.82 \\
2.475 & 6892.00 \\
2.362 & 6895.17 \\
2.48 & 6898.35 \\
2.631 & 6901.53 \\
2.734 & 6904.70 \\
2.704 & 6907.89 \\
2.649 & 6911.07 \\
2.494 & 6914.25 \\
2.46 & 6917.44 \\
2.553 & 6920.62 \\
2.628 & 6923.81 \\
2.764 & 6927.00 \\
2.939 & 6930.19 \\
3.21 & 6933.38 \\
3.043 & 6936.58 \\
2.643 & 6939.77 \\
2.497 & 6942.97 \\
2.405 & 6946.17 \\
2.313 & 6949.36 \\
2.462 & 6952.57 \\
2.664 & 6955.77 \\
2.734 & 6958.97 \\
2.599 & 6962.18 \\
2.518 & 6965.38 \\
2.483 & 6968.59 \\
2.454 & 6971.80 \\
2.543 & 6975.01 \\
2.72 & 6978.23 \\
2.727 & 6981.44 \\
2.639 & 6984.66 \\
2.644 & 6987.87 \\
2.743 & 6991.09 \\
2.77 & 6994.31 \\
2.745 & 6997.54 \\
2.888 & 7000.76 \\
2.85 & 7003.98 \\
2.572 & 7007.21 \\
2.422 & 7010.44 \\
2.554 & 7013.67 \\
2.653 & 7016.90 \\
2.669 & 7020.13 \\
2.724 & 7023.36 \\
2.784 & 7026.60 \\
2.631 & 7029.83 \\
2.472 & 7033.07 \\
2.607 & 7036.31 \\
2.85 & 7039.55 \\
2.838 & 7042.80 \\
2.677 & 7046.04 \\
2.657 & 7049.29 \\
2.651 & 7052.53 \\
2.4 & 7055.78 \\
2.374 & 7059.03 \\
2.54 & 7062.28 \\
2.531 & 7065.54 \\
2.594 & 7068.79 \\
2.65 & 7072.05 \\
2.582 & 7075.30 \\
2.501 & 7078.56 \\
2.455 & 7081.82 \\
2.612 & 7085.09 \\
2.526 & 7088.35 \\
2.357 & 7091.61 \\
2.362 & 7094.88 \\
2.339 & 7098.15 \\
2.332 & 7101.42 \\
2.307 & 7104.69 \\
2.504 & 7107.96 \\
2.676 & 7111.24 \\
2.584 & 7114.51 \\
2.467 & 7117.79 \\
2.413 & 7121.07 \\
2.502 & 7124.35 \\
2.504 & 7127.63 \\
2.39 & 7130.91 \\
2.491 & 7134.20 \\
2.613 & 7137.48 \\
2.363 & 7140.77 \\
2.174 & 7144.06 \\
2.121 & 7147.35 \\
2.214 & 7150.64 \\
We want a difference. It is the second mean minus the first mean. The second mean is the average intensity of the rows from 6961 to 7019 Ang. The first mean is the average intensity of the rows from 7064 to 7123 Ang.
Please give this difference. 0.15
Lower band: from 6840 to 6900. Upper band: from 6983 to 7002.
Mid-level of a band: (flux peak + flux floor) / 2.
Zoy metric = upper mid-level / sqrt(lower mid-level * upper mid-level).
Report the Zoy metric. 1.02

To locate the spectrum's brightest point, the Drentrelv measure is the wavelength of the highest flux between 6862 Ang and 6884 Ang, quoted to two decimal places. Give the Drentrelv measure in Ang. 6876.15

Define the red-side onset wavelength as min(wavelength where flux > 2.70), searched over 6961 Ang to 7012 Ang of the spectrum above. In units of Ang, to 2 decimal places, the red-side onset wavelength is 6978.23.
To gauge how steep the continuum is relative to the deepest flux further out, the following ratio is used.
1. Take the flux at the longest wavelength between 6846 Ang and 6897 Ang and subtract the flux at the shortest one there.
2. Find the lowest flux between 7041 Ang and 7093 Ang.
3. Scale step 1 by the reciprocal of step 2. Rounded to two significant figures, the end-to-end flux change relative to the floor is -0.13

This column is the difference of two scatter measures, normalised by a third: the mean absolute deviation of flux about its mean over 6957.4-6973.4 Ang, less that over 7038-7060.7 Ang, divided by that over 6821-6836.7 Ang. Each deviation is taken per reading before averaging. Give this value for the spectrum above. -0.79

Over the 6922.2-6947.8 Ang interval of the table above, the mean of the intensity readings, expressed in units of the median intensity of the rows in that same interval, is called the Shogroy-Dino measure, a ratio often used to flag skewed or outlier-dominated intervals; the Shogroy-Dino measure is 1.02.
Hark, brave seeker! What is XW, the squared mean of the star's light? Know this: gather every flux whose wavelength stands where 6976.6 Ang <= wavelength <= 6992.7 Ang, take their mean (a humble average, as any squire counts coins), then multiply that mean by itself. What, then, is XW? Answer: 7.3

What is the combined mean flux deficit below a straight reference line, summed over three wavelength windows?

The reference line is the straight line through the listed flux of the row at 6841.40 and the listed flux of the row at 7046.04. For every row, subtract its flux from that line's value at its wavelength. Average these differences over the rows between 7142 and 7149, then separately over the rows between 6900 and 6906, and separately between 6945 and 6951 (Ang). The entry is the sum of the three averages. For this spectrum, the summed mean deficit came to 0.9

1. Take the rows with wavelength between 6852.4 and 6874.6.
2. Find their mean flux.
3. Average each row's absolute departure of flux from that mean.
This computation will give 0.11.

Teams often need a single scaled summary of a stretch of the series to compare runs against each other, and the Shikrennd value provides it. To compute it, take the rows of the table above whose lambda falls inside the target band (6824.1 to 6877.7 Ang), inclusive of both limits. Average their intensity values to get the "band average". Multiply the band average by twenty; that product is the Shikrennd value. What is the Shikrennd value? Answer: 53.9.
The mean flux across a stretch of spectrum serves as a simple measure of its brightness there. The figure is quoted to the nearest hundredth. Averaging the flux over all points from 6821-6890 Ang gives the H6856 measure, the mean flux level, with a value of 2.68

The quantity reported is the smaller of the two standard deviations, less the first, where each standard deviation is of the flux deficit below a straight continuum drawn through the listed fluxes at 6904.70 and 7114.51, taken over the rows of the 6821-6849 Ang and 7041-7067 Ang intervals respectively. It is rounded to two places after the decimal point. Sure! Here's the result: 0.00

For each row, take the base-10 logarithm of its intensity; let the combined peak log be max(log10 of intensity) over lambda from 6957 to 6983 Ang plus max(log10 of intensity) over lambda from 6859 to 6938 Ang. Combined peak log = 0.943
